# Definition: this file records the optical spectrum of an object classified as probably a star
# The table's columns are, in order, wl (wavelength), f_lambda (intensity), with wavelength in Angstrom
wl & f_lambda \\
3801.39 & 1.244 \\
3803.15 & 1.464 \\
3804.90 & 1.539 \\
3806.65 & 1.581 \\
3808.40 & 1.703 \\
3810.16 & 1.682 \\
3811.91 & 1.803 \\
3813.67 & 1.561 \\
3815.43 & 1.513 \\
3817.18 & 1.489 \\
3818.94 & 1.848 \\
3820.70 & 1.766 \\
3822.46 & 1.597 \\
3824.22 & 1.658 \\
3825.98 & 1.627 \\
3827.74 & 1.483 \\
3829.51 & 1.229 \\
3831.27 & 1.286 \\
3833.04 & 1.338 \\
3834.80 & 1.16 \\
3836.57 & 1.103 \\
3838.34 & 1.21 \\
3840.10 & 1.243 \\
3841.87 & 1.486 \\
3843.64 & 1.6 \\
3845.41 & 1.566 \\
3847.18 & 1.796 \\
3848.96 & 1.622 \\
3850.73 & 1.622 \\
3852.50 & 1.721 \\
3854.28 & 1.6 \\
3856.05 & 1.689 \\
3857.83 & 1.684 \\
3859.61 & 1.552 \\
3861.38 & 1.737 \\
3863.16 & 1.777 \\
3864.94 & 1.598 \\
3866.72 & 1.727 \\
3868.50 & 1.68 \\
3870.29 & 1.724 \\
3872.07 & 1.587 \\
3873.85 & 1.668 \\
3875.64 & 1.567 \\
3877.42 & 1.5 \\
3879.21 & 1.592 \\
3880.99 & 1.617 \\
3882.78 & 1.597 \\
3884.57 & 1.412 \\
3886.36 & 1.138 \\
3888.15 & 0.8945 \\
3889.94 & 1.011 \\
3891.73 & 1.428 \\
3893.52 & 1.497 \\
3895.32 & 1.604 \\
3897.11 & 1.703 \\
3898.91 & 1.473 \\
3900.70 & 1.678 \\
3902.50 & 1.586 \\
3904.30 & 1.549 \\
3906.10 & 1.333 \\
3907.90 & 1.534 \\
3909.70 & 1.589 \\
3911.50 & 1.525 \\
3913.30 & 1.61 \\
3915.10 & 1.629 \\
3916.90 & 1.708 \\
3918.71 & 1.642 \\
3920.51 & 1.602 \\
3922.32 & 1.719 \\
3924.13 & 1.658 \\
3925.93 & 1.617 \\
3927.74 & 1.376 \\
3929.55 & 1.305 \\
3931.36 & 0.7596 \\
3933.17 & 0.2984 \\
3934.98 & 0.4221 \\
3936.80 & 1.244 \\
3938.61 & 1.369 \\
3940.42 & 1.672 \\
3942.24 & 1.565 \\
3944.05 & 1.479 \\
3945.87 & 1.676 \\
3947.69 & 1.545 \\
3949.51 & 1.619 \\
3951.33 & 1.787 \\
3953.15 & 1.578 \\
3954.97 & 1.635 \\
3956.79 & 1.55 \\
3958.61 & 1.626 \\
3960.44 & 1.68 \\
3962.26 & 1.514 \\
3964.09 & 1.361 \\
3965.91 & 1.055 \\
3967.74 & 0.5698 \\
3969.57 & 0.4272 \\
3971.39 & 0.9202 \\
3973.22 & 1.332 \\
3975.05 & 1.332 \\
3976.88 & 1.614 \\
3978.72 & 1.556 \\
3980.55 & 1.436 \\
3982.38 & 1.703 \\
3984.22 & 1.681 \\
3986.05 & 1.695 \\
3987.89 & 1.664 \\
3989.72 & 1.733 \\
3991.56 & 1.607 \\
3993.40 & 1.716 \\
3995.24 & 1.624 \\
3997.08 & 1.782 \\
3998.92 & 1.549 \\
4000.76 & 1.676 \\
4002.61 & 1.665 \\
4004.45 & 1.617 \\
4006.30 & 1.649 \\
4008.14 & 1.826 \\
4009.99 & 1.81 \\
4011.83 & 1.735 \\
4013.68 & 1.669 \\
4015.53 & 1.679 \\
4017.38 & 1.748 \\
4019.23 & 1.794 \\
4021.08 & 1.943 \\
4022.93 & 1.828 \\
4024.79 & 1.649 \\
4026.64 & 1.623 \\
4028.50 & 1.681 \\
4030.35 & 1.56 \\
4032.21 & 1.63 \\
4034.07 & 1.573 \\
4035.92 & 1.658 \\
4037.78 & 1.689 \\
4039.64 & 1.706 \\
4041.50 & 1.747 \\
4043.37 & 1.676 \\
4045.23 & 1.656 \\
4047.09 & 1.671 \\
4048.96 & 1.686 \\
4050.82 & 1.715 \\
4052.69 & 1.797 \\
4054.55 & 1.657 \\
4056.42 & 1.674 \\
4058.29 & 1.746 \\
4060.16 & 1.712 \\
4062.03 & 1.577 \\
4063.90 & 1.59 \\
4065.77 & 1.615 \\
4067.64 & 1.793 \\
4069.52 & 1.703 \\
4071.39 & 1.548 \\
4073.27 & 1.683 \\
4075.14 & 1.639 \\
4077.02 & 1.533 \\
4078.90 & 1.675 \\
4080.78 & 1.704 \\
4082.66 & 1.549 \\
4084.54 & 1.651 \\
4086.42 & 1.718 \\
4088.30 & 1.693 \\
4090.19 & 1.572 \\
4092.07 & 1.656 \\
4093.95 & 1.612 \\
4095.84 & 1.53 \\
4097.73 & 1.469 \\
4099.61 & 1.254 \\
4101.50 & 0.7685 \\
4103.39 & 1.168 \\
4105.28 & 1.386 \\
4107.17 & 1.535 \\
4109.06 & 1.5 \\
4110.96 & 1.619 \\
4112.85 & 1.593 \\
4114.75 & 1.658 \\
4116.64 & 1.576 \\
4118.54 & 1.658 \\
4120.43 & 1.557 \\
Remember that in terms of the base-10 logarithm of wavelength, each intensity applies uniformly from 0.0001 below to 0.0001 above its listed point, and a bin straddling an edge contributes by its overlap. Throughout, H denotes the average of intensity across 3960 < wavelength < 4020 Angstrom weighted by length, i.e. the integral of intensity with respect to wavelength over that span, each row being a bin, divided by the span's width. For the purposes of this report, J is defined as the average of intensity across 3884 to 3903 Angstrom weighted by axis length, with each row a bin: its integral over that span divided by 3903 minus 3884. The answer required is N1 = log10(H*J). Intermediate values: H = 1.53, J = 1.399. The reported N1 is 0.330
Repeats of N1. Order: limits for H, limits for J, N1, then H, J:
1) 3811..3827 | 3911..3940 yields 0.347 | 1.65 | 1.346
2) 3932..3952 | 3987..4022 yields 0.354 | 1.32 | 1.710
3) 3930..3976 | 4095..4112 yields 0.241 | 1.28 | 1.359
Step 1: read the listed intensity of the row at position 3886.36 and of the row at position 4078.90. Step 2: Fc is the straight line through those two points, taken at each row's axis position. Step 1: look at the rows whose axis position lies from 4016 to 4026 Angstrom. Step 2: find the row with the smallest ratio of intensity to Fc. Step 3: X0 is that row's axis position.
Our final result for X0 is 4024.79 Angstrom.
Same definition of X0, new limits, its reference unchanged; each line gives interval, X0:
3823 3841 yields 3836.57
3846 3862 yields 3859.61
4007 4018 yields 4013.68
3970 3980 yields 3971.39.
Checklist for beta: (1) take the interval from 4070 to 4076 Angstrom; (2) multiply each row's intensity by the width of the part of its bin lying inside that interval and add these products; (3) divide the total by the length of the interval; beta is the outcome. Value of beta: 1.63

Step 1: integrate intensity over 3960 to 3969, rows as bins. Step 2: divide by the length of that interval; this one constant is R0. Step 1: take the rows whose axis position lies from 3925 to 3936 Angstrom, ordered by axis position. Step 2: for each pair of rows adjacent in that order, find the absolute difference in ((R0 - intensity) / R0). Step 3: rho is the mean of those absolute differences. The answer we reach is 0.24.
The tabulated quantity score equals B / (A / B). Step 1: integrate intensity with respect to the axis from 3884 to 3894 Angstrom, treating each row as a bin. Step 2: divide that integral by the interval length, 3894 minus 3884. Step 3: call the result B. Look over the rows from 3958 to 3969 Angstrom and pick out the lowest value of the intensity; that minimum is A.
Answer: 2.6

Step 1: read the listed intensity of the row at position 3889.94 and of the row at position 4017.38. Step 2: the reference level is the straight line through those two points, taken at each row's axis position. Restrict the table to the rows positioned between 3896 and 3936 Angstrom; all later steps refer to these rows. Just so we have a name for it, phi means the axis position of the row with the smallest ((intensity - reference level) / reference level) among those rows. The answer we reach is 3933.17 Angstrom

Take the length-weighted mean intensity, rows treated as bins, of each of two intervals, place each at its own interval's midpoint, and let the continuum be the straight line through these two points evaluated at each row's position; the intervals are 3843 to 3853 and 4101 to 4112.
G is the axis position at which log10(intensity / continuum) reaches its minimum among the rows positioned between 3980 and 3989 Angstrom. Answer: 3980.55 Angstrom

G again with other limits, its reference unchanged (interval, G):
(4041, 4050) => 4045.23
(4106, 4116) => 4109.06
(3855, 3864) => 3859.61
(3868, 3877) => 3875.64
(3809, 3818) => 3817.18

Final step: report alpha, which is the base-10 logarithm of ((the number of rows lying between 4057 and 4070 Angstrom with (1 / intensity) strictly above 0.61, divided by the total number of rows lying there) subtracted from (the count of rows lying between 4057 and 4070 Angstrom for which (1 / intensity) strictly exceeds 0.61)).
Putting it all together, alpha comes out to 0.41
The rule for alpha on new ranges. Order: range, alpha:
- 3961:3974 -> 0.78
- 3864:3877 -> 0.41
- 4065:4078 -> 0.54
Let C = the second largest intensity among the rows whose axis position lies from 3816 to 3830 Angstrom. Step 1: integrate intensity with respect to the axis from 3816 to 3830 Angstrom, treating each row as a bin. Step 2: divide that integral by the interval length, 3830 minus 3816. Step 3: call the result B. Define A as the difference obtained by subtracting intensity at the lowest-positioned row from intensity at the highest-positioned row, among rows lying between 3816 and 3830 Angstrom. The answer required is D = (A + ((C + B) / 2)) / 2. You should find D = 0.71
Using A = -0.26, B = 1.60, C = 1.766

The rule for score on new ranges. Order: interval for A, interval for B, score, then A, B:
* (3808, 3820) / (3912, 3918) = 1.8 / 1.489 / 1.64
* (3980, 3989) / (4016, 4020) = 2.2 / 1.436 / 1.76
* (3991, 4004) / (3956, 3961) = 1.7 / 1.549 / 1.61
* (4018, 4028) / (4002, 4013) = 1.8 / 1.623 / 1.72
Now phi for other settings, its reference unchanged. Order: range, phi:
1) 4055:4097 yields 4095.84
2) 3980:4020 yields 3980.55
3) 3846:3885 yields 3884.57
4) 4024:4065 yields 4062.03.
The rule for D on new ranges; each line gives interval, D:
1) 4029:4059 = 0.95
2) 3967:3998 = 1.40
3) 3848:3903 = 0.81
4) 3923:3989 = 0.77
